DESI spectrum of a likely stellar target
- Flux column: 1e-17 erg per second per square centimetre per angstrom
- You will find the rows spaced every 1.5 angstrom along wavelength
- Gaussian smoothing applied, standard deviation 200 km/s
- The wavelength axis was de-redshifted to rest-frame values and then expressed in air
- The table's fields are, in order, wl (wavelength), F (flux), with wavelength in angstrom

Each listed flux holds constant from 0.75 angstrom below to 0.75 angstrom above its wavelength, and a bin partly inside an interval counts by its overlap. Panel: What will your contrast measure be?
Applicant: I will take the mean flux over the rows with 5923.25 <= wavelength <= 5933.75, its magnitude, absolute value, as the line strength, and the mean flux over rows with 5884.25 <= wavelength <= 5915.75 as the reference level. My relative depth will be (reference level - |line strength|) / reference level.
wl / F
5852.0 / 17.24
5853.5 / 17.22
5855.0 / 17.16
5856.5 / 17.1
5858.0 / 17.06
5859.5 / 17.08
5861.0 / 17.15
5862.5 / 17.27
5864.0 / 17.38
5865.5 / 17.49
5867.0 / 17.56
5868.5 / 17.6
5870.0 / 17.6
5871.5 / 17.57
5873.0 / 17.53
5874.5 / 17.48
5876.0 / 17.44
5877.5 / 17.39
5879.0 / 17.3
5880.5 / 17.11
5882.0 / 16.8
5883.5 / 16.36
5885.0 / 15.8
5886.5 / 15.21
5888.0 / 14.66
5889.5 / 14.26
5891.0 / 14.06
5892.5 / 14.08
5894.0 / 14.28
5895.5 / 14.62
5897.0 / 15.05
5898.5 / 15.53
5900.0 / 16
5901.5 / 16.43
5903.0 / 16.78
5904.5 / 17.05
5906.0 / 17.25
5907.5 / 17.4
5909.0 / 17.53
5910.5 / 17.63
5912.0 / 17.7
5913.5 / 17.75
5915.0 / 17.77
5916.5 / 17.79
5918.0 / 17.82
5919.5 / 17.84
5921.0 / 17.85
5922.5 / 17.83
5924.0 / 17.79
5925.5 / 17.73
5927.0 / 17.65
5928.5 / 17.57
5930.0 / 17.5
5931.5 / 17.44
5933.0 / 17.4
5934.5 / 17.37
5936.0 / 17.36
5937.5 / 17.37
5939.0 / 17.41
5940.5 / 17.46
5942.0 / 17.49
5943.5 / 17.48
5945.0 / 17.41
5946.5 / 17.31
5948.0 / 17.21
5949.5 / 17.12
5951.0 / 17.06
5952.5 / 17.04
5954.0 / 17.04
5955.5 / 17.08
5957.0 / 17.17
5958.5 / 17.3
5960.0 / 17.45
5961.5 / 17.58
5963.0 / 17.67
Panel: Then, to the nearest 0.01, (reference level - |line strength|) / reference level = -0.10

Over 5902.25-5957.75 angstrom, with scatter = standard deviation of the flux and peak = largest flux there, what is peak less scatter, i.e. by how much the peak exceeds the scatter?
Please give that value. 17.6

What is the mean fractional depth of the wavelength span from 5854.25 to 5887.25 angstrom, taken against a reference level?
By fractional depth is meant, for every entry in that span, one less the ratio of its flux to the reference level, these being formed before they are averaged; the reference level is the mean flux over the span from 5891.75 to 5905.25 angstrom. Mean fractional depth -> -0.101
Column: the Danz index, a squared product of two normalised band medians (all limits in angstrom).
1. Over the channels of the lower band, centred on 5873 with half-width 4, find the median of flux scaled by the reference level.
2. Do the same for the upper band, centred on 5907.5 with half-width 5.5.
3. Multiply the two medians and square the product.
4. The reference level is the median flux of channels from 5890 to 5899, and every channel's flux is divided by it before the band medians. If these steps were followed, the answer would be 2.13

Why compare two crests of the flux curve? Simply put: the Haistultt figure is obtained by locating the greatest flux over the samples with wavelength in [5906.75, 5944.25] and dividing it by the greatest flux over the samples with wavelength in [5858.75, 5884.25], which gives 1.01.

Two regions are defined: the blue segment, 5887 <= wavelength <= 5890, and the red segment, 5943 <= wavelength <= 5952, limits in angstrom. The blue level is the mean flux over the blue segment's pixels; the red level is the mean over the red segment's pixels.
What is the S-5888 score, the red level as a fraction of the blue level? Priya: 1.19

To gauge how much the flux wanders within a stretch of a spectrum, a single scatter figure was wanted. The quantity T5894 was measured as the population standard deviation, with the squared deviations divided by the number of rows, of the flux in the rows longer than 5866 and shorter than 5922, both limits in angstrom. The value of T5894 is 1.26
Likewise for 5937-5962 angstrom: 0.18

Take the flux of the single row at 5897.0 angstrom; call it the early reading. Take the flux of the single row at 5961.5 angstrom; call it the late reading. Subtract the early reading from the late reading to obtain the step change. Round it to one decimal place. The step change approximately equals 2.5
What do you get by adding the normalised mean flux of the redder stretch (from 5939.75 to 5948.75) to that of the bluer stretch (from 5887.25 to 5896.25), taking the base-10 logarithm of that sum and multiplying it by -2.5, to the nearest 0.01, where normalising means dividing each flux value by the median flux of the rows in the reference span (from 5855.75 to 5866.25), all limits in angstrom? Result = -0.67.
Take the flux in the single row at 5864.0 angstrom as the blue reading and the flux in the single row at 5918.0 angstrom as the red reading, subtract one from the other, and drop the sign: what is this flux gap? 0.44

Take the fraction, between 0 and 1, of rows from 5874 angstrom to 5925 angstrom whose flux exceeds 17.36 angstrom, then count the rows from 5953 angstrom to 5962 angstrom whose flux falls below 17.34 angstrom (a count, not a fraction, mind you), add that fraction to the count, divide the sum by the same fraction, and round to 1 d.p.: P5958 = 10.1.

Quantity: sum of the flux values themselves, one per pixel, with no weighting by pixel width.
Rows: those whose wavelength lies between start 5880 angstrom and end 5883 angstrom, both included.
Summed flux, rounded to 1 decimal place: 33.9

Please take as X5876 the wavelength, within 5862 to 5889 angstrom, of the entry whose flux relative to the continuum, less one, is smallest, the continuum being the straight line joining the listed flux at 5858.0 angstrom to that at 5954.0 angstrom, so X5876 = 5888.0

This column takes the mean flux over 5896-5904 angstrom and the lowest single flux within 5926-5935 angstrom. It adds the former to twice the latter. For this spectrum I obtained 50.7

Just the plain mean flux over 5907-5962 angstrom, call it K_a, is 17.5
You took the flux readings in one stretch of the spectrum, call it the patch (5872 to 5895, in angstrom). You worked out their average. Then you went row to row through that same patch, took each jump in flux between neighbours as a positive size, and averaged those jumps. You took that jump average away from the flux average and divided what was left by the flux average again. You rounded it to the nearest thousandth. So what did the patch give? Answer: 0.984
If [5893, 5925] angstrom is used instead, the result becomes 0.989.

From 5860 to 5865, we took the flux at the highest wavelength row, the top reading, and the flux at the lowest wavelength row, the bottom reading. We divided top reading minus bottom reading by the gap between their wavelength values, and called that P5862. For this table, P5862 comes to 0.08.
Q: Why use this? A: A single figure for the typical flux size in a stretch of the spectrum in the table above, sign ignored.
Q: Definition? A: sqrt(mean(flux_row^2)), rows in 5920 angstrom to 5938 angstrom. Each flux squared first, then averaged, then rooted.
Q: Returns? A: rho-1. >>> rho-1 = 17.6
